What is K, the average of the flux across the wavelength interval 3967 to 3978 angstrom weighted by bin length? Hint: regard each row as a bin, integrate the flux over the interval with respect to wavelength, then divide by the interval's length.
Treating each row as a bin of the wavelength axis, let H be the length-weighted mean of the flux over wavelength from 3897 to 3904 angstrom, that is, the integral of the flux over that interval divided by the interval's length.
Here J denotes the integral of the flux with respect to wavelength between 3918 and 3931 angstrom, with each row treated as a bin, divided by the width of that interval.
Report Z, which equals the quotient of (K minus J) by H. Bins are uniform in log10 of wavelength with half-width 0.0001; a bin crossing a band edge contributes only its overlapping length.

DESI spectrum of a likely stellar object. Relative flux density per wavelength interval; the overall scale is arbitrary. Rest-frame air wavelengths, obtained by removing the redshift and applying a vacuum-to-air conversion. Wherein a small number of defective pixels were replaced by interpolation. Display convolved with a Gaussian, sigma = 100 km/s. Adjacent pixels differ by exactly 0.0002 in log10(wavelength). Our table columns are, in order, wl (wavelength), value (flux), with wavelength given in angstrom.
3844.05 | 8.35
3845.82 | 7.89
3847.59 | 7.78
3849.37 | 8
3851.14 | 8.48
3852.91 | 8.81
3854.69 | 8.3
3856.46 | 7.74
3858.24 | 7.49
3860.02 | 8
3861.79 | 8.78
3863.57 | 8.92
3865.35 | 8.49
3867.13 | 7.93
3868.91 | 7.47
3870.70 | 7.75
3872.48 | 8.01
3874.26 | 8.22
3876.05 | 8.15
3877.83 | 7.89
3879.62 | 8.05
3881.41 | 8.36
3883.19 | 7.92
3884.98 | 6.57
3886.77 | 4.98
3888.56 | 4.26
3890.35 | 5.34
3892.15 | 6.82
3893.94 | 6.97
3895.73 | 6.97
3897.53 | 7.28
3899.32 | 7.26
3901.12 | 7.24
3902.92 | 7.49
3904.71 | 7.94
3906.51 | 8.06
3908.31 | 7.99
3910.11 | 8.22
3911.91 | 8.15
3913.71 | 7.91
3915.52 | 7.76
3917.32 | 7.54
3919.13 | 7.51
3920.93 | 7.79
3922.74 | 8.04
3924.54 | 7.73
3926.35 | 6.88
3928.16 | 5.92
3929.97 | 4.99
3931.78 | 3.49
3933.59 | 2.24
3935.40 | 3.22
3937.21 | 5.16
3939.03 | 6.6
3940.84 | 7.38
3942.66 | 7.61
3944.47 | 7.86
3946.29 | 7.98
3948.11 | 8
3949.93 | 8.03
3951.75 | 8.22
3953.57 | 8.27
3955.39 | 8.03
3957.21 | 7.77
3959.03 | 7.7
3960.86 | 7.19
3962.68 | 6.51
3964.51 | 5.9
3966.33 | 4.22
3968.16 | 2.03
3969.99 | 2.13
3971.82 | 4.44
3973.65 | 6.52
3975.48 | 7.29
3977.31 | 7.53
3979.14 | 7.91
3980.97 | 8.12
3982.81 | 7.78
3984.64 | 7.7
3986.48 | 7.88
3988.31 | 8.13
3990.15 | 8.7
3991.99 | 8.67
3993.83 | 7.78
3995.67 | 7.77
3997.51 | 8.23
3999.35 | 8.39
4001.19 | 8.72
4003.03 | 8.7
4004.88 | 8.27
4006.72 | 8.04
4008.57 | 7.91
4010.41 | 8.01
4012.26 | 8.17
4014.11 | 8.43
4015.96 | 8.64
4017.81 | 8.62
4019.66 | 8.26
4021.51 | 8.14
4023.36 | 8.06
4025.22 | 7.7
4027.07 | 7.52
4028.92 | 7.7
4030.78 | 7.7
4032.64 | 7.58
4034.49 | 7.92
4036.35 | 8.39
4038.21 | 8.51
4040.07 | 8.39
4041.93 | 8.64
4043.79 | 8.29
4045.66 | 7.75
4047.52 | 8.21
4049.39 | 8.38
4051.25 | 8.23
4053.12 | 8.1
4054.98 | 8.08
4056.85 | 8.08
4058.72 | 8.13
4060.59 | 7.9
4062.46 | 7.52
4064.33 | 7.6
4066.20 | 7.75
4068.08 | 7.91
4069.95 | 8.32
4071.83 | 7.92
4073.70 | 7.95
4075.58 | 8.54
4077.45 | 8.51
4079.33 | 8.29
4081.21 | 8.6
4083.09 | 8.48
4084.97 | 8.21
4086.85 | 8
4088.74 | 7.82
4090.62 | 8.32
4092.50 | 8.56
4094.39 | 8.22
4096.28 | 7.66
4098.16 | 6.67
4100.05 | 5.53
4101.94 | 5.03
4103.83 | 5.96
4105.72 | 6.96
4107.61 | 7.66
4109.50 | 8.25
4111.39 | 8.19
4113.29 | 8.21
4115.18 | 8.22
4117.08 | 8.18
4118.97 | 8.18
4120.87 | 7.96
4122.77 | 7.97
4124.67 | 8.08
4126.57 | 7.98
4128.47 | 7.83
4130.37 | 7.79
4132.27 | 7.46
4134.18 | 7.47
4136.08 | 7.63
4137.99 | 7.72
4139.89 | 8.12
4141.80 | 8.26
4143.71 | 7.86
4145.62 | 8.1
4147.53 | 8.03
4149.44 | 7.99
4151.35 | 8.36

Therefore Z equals -0.28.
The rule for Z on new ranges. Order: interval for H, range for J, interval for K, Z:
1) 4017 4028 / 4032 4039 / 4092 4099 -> -0.05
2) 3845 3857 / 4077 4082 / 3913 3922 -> -0.09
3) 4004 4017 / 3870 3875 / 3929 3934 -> -0.52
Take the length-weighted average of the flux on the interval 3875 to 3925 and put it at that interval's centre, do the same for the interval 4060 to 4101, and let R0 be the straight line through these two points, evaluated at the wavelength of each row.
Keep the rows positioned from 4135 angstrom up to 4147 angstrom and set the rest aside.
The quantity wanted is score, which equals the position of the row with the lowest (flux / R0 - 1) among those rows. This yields 4136.08 angstrom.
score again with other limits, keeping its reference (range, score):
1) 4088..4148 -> 4101.94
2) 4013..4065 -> 4062.46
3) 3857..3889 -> 3888.56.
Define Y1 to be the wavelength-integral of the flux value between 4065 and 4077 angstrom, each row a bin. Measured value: 96.9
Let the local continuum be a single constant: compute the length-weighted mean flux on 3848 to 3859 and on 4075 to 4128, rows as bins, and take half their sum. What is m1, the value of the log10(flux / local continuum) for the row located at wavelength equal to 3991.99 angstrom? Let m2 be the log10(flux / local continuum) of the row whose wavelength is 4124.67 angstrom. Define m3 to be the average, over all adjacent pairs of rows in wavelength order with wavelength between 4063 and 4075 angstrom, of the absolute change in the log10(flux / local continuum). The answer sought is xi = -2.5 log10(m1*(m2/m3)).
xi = 4.3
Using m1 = 0.037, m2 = 0.01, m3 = 0.012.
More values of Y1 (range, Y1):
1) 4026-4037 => 85.7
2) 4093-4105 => 79.1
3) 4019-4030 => 86.8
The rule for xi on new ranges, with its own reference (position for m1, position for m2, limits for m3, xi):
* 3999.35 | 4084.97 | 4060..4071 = 4.1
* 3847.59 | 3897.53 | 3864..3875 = 4.3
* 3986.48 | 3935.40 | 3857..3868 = 3.0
